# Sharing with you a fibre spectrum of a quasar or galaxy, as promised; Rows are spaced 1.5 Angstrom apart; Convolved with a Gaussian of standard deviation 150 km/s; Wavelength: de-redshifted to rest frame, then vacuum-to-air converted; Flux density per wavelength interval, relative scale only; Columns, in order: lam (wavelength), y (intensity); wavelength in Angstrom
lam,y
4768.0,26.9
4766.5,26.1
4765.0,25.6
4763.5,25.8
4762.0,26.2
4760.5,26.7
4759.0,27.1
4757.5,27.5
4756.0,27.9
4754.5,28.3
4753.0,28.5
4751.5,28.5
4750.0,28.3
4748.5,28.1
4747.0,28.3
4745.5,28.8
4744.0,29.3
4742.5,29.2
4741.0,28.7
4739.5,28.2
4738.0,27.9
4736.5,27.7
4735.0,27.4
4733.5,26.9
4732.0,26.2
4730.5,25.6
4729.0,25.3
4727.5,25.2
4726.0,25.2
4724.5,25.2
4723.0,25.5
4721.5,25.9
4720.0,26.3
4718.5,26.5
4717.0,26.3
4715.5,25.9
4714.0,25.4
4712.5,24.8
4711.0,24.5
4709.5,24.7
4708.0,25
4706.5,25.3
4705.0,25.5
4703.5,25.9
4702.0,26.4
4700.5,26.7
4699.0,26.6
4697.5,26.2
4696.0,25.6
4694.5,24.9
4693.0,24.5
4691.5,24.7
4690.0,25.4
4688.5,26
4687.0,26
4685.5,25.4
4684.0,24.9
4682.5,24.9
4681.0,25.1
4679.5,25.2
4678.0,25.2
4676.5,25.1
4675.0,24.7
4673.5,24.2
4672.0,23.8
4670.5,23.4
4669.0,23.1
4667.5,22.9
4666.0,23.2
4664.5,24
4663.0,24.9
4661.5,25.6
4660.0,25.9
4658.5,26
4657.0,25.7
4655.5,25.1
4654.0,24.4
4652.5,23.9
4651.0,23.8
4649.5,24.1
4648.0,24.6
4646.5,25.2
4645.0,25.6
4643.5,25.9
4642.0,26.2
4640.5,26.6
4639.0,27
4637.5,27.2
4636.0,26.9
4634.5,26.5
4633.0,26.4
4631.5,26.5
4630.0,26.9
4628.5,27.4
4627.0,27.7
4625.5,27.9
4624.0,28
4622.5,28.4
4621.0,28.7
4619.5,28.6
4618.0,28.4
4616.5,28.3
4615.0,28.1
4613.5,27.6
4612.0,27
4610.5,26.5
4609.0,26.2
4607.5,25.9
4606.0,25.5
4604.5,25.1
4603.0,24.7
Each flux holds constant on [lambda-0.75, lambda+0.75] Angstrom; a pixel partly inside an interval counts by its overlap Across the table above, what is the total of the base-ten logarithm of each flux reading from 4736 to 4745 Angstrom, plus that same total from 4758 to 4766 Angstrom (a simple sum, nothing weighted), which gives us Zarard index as 16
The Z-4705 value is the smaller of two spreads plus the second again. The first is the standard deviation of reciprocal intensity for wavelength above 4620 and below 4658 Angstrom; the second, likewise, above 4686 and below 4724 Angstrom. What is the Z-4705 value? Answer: 0.0021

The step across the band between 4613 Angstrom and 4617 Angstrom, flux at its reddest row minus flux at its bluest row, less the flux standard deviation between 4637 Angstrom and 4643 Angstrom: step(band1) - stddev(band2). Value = 0.3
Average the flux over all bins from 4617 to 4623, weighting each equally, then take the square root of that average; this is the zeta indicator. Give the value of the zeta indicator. 5.34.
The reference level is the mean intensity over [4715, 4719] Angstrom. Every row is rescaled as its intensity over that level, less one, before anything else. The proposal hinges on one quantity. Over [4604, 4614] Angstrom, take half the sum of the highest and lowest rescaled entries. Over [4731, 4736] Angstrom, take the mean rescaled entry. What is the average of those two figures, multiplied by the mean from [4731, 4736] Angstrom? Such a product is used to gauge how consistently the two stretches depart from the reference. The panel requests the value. 0.0003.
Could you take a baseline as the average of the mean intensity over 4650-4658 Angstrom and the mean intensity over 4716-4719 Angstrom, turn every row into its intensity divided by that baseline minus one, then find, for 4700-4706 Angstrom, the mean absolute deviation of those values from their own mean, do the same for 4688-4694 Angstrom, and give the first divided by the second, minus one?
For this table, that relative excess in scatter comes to -0.23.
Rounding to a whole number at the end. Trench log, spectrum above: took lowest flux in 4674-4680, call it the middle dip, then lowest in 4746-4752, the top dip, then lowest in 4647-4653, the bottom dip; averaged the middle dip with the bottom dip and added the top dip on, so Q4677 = 52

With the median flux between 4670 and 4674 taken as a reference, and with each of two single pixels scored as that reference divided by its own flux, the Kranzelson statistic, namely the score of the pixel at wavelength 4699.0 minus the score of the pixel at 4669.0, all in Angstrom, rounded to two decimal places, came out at -0.14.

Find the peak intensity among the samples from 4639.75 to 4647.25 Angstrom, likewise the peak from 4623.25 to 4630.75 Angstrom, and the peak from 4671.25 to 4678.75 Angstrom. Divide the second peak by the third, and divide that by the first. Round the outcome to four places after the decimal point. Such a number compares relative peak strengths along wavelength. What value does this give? 0.0418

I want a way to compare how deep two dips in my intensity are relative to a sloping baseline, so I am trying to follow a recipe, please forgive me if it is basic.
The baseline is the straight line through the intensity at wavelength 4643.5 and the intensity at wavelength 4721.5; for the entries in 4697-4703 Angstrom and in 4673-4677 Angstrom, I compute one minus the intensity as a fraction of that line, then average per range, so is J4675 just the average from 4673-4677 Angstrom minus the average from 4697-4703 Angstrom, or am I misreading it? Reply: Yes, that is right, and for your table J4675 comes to 0.07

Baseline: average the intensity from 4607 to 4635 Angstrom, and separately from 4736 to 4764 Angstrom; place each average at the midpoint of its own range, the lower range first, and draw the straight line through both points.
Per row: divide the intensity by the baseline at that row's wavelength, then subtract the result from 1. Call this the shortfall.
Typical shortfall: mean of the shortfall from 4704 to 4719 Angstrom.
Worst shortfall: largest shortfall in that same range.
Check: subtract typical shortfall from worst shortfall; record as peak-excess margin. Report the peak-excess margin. 0.03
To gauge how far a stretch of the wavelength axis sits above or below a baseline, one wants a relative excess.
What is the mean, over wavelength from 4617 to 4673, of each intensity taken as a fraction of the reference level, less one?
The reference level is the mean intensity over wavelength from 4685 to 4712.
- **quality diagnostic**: 0.013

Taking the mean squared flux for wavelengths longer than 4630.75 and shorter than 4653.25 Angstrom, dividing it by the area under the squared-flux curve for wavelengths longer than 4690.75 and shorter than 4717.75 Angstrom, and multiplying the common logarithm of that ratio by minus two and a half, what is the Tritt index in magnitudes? 3.55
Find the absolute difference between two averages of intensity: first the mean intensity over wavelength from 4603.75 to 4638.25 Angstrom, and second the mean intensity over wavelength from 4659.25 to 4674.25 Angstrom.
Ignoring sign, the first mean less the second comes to 3.1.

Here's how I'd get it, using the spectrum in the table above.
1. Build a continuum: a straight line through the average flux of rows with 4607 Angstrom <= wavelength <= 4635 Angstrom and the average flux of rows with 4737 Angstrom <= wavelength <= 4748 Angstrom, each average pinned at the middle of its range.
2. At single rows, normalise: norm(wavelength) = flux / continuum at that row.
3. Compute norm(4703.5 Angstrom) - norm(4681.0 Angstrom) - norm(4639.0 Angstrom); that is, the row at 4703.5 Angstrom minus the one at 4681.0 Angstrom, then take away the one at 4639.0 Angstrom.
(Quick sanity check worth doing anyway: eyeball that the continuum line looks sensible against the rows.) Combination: -0.96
